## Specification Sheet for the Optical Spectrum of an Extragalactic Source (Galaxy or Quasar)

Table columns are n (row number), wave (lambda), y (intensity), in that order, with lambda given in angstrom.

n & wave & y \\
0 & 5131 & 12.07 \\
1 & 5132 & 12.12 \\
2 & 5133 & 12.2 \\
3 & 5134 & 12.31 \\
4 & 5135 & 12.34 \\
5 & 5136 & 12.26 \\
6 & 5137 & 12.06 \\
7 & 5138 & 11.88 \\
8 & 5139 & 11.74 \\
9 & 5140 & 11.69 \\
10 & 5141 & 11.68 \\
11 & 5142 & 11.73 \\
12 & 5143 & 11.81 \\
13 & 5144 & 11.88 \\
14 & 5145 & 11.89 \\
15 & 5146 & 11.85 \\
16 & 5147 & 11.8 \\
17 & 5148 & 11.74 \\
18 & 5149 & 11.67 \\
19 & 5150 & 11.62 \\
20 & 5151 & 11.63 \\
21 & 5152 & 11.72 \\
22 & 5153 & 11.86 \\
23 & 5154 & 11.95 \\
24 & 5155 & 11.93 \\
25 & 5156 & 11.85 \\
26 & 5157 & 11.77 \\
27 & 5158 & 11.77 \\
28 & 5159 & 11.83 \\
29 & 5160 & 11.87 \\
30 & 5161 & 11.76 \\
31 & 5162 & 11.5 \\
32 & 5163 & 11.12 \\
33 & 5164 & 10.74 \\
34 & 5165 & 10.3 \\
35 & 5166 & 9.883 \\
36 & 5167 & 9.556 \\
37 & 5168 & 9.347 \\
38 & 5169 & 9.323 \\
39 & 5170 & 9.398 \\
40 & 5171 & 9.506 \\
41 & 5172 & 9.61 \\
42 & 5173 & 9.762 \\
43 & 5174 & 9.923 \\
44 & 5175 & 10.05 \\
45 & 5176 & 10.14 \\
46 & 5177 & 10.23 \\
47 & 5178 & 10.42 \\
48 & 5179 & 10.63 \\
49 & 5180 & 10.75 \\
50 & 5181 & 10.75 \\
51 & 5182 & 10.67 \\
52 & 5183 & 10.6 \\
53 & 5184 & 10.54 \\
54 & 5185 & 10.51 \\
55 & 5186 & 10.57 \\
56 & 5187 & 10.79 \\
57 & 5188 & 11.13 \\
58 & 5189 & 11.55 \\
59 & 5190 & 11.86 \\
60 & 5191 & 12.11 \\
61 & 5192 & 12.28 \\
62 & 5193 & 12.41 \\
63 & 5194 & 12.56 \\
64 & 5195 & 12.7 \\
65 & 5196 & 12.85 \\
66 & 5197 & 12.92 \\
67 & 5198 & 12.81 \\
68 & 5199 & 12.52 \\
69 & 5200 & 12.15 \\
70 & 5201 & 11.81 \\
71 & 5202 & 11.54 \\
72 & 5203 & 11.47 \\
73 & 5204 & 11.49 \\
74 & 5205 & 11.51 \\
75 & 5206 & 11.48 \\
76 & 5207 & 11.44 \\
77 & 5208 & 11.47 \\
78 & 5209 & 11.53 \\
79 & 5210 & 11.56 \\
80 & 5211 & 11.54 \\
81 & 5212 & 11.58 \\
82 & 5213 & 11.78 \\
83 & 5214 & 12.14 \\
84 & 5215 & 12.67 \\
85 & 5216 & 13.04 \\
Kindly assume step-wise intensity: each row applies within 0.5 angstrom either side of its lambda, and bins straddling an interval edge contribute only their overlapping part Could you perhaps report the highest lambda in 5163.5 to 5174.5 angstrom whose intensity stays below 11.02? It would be 5174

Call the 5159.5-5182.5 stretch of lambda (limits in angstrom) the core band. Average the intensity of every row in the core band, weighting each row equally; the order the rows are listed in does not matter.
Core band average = 10.3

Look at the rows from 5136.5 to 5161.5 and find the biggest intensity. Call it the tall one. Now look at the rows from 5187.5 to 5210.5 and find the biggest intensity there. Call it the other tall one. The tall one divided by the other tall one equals 0.93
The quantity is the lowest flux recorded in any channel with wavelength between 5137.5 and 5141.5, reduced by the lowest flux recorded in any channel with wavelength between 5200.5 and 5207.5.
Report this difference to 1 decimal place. 0.2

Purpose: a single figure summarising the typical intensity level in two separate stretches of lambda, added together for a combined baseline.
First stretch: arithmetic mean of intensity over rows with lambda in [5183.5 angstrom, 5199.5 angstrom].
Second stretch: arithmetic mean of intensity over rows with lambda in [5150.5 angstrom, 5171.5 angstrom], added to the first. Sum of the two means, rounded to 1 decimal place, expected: 22.9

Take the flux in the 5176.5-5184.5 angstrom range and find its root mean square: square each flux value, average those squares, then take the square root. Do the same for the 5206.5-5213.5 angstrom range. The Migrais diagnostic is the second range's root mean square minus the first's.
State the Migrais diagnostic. 1.0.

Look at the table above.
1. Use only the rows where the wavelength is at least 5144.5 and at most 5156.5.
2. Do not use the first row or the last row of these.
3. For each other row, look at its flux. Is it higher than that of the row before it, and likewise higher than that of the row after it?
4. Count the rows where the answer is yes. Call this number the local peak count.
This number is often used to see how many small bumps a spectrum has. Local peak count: 1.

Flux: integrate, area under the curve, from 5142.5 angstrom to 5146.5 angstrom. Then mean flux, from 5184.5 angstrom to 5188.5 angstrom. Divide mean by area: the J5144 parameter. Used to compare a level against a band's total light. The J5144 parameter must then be 0.23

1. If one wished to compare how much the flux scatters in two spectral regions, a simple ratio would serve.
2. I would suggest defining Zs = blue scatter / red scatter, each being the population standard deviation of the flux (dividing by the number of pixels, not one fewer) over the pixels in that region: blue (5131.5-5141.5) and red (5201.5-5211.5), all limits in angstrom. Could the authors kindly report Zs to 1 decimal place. 6.7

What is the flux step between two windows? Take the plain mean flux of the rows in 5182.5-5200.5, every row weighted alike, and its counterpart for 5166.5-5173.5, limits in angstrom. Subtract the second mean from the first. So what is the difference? 2.3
